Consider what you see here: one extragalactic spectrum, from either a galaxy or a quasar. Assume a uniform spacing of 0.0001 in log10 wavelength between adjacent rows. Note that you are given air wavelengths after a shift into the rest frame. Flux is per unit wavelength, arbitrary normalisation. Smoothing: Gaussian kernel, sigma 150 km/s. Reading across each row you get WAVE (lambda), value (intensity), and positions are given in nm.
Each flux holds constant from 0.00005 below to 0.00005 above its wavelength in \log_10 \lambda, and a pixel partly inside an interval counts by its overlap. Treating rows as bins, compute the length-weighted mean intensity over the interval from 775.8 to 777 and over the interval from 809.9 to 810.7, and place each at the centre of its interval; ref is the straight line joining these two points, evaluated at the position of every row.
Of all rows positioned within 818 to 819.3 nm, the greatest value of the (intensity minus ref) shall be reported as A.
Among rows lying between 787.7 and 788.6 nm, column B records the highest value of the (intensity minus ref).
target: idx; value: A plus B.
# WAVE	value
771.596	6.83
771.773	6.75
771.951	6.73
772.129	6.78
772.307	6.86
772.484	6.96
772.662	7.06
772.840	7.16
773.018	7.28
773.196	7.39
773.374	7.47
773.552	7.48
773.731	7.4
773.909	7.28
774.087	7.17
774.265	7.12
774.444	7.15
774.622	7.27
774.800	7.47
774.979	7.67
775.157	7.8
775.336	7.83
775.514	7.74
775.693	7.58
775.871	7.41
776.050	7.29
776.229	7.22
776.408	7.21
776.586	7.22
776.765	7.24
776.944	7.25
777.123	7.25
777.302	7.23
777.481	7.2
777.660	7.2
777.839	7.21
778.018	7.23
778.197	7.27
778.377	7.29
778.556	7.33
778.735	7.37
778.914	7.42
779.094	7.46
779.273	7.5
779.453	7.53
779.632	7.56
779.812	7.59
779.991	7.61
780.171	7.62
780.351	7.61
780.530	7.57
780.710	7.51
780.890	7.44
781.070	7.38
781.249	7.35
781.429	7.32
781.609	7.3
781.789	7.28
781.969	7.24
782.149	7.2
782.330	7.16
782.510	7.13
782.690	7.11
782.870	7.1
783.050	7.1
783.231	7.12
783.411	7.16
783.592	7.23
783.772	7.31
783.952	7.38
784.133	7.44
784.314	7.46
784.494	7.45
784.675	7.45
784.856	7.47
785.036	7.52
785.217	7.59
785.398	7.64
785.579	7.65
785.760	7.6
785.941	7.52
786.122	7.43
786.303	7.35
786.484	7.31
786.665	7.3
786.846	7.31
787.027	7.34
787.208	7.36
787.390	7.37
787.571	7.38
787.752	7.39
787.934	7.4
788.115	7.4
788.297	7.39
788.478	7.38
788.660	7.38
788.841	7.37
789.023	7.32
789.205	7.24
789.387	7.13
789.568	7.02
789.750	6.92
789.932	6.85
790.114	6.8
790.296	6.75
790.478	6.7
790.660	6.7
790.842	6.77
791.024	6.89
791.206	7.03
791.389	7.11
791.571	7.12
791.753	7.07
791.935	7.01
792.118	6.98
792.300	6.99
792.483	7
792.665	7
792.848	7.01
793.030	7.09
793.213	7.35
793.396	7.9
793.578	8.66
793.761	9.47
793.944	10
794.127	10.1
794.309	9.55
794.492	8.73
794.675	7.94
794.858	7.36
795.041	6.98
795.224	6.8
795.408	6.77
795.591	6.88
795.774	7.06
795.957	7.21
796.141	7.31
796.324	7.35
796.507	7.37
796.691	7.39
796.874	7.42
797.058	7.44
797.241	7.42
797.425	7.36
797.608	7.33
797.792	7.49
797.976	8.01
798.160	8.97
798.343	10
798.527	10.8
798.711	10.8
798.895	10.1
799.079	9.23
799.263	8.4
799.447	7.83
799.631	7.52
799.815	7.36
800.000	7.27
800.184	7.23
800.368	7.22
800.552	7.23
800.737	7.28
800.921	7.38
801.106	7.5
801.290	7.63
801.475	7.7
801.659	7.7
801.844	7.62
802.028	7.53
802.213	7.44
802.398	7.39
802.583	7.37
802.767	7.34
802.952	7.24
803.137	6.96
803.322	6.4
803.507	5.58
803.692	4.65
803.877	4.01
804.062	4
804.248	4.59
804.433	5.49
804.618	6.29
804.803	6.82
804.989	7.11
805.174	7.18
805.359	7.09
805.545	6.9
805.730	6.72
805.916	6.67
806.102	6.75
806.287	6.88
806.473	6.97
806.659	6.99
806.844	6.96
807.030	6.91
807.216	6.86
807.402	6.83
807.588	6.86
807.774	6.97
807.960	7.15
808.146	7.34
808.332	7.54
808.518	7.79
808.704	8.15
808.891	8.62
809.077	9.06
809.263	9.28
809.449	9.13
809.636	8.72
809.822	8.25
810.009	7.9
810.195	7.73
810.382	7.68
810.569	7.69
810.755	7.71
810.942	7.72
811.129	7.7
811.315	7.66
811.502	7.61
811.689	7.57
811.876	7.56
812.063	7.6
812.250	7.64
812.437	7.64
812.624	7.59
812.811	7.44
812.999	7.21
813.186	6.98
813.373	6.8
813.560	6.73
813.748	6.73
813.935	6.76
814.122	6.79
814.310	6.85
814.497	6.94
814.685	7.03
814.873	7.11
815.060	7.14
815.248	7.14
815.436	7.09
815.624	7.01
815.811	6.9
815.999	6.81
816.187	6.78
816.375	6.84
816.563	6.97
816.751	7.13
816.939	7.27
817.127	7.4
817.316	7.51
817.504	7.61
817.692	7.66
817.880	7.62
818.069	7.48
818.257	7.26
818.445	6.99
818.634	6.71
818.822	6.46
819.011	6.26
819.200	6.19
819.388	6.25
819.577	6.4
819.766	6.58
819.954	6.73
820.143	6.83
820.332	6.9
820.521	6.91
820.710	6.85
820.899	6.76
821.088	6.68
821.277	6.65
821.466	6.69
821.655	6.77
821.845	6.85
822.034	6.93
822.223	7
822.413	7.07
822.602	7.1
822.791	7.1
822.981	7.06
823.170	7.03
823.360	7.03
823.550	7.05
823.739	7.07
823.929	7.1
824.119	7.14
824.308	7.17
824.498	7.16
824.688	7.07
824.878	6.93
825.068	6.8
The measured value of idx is -0.4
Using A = -0.4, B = -0.03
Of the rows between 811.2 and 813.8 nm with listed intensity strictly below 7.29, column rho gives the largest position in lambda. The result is 813.748 nm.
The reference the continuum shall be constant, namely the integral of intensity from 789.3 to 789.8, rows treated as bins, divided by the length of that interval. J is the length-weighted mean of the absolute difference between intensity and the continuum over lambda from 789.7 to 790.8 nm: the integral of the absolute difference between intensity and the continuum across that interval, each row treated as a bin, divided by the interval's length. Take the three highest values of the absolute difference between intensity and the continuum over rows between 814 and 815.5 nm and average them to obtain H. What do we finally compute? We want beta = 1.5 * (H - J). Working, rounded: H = 0.18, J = 0.26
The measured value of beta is -0.1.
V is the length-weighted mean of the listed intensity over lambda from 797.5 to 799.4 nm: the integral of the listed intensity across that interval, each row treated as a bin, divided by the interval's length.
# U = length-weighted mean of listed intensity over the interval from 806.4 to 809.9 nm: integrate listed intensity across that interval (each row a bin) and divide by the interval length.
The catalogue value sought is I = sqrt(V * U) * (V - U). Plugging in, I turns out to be 11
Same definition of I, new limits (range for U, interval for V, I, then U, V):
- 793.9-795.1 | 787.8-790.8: -12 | 8.7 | 7.1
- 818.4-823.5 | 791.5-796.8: 6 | 6.8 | 7.6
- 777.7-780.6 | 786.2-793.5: -2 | 7.4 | 7.2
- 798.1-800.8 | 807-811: -5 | 8.5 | 7.8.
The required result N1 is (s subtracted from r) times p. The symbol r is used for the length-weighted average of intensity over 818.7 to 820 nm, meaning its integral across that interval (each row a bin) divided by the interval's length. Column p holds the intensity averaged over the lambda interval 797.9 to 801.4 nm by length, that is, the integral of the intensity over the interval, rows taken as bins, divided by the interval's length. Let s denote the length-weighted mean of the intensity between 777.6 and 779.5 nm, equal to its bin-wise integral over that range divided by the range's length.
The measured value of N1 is -8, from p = 8.30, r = 6.4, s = 7.34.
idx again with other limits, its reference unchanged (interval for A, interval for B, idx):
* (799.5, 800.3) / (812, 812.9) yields -0.2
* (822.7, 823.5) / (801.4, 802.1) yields -0.8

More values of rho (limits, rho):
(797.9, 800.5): 800.368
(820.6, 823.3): 823.170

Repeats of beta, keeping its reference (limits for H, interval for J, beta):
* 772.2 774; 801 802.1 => -0.2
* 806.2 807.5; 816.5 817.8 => -0.3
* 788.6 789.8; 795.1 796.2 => 0.2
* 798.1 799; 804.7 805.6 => 5.1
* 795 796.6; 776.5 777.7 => 0.2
